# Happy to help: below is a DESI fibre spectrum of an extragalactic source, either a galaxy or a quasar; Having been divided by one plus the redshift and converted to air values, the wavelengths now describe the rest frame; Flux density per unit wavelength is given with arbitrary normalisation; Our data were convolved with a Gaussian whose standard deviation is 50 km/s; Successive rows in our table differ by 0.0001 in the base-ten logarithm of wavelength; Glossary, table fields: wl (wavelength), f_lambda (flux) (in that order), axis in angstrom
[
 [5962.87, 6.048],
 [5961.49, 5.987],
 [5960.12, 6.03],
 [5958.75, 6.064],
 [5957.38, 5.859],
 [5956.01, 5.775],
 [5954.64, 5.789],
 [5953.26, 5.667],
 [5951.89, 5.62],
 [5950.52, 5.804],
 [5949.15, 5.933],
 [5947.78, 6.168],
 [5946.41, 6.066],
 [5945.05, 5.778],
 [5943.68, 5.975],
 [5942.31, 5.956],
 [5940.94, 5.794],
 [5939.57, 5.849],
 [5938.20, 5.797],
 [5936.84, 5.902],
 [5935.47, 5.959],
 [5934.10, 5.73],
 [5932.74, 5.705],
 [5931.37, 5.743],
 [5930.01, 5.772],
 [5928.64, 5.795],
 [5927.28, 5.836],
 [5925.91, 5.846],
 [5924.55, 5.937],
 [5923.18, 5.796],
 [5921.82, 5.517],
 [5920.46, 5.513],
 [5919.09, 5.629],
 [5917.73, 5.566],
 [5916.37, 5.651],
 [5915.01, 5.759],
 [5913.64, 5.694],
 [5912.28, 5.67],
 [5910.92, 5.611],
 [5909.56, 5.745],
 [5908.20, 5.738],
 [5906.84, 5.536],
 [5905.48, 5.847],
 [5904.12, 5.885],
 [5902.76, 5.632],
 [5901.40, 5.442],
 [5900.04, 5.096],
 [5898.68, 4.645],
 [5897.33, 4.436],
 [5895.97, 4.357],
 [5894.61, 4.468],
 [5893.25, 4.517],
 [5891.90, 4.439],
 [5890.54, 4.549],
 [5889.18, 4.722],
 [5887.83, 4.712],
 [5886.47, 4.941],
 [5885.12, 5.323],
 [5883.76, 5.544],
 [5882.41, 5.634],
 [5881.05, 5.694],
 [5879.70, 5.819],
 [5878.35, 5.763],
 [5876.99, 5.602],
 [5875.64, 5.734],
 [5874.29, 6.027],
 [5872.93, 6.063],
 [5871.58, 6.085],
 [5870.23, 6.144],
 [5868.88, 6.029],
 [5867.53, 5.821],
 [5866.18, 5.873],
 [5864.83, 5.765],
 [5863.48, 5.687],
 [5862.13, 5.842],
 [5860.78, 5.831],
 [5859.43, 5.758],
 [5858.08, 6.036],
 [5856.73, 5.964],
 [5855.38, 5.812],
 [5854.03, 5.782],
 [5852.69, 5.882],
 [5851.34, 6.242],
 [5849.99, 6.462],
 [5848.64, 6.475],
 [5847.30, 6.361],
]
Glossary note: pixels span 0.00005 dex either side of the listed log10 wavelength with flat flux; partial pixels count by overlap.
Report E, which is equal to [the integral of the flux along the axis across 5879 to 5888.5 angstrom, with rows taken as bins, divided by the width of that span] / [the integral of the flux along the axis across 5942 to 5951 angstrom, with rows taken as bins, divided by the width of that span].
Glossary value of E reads 0.90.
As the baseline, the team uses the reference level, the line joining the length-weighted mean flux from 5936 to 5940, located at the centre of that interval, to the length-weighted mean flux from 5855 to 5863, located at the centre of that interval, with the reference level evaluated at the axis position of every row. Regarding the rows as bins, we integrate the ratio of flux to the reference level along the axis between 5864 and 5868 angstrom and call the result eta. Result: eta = 4.0 angstrom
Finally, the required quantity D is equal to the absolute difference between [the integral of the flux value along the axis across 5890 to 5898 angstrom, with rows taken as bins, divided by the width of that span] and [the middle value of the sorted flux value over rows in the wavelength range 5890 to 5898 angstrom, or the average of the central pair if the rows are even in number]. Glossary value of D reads 0.004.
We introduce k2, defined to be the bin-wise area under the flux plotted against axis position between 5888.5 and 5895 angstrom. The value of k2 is 29.5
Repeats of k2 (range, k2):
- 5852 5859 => 41.2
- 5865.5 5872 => 38.9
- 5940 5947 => 41.4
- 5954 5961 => 41.4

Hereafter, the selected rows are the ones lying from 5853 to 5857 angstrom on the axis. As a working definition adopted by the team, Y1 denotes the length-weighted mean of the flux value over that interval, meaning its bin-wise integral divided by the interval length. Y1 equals 5.85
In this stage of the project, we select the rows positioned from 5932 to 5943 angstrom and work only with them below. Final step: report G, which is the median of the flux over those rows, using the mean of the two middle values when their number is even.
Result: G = 5.82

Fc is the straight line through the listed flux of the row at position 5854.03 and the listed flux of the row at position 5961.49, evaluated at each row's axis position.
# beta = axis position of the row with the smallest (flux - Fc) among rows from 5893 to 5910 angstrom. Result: 5895.97 angstrom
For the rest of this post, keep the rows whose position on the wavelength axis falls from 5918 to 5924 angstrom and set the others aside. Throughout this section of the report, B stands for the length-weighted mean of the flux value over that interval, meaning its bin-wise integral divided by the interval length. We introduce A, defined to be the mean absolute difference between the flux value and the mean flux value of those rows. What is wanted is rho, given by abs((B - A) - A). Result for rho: 5.42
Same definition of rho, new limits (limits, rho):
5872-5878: 5.48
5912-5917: 5.62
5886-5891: 4.52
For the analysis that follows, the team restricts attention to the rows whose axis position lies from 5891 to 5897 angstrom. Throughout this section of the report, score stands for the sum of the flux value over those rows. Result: 18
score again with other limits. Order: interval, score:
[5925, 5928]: 12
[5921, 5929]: 35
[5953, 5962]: 41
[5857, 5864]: 29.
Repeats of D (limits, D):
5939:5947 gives 0.001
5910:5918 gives 0.005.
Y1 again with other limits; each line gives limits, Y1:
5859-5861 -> 5.79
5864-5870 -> 5.89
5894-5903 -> 4.83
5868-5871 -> 6.08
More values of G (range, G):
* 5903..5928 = 5.72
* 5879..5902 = 4.72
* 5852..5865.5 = 5.82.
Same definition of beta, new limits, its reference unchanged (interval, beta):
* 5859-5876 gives 5863.48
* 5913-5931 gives 5920.46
